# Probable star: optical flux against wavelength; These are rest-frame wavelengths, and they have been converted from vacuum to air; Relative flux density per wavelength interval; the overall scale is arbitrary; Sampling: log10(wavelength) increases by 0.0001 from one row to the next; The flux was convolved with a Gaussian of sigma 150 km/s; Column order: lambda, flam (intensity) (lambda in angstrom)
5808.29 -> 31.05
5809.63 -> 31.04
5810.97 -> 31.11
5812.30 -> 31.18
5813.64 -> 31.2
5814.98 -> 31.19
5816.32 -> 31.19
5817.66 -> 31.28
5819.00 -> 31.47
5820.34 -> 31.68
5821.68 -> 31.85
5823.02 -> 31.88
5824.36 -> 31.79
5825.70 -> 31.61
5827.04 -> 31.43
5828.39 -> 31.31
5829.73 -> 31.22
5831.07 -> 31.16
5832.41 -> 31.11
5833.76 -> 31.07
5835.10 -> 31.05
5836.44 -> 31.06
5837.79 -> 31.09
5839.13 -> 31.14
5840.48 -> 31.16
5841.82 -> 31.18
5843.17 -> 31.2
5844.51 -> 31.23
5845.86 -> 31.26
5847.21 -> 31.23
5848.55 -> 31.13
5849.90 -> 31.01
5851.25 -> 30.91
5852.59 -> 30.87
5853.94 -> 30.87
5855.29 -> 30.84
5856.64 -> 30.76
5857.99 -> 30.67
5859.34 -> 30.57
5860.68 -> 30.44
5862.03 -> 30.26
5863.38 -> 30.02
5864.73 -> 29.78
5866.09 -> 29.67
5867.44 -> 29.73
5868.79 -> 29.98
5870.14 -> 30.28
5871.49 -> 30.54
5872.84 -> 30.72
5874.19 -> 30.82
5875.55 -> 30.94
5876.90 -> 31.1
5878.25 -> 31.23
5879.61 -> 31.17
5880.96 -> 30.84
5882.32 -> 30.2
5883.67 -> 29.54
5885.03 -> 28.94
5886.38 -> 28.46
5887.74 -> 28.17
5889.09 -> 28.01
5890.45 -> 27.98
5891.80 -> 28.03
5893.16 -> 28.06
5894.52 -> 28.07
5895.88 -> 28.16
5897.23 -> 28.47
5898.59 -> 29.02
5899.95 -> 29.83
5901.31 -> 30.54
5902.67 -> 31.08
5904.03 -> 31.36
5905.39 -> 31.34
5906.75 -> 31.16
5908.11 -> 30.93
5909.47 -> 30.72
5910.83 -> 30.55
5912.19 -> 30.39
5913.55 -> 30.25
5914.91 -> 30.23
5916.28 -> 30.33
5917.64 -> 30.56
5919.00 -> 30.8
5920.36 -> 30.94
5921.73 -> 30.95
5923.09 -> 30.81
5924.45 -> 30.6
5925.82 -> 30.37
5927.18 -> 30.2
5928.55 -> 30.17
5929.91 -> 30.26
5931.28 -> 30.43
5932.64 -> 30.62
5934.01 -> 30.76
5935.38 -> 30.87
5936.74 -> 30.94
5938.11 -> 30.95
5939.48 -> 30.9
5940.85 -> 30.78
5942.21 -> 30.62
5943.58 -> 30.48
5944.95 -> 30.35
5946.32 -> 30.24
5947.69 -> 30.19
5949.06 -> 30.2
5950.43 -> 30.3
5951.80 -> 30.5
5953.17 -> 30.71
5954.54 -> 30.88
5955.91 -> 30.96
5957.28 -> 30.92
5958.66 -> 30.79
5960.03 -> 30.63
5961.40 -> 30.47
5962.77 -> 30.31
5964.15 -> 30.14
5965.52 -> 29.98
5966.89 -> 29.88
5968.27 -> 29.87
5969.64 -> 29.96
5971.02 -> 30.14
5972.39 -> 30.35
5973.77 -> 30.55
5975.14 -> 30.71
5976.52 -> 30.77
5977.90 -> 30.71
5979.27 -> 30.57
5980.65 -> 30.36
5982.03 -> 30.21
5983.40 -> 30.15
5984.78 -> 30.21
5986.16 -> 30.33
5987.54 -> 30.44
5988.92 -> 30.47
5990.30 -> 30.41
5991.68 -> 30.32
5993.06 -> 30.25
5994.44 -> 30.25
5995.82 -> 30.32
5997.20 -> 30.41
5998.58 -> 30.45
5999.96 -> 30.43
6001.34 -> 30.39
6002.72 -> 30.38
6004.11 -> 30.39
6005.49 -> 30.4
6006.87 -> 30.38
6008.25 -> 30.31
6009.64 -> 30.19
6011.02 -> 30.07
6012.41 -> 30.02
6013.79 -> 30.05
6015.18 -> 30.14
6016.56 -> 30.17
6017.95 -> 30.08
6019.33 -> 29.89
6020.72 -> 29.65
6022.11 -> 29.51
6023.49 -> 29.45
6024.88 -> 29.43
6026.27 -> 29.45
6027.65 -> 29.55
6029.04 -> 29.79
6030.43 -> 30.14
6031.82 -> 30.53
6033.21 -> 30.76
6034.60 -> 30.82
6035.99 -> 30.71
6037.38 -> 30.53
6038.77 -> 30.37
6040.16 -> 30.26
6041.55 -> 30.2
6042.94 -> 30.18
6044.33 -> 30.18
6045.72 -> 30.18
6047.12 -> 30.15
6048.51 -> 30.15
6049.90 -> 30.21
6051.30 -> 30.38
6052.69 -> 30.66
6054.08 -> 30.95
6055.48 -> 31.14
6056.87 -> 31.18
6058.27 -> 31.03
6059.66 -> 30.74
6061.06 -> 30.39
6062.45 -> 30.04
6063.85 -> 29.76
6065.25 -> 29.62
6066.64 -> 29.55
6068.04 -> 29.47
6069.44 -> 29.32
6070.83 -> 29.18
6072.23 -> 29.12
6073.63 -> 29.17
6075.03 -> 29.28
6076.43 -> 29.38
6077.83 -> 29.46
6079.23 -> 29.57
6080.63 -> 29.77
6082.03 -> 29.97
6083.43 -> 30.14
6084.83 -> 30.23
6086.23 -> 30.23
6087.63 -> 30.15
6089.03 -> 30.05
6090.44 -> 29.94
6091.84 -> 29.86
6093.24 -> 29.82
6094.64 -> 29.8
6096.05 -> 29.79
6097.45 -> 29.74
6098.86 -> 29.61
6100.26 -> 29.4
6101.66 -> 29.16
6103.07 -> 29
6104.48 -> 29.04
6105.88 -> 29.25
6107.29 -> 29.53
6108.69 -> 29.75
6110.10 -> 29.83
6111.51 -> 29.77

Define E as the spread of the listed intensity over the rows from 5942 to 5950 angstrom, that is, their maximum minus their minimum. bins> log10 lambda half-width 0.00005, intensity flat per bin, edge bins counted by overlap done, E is 0.43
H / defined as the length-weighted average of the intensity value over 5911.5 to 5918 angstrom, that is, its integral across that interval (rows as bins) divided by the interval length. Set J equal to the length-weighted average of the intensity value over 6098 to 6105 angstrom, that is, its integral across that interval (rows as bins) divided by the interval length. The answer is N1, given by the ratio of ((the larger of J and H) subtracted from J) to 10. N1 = -0.11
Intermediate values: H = 30.3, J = 29.2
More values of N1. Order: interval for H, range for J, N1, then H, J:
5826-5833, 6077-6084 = -0.15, 31.3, 29.8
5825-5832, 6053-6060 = -0.03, 31.3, 31.0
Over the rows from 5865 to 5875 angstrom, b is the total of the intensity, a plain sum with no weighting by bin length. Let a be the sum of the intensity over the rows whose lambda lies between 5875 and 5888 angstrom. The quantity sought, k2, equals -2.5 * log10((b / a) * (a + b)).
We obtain -6.4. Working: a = 301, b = 212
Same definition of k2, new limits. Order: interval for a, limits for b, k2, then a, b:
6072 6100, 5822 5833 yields -6.4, 595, 252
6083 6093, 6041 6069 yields -8.4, 211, 606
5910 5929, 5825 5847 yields -7.6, 427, 499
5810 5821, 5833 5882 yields -9.4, 250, 1108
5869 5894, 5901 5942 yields -8.5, 535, 921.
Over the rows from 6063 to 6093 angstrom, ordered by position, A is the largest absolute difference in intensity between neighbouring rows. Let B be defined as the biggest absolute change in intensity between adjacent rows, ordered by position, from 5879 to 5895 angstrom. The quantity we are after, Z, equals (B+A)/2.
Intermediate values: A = 0.20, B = 0.66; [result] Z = 0.43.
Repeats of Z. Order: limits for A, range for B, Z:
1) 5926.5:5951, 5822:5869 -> 0.22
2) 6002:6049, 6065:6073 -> 0.27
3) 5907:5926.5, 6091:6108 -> 0.26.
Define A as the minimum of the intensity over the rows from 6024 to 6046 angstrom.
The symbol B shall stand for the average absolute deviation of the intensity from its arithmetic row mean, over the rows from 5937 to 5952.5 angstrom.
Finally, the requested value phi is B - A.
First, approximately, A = 29.43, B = 0.227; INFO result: -29.2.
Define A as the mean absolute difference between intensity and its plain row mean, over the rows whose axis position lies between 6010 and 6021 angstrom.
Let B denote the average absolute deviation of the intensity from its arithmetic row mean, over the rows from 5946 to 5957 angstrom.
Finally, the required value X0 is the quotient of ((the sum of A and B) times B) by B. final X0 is 0.38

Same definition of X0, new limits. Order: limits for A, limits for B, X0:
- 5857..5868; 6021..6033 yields 0.66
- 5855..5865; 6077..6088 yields 0.55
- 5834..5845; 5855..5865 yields 0.35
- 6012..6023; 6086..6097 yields 0.33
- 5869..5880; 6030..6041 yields 0.45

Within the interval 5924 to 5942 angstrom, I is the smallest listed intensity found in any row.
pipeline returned 30.17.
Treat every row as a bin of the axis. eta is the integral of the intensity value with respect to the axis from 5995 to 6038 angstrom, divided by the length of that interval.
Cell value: 30.2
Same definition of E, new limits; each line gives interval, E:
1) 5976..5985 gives 0.62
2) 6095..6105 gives 0.79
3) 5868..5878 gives 1.12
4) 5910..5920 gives 0.57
